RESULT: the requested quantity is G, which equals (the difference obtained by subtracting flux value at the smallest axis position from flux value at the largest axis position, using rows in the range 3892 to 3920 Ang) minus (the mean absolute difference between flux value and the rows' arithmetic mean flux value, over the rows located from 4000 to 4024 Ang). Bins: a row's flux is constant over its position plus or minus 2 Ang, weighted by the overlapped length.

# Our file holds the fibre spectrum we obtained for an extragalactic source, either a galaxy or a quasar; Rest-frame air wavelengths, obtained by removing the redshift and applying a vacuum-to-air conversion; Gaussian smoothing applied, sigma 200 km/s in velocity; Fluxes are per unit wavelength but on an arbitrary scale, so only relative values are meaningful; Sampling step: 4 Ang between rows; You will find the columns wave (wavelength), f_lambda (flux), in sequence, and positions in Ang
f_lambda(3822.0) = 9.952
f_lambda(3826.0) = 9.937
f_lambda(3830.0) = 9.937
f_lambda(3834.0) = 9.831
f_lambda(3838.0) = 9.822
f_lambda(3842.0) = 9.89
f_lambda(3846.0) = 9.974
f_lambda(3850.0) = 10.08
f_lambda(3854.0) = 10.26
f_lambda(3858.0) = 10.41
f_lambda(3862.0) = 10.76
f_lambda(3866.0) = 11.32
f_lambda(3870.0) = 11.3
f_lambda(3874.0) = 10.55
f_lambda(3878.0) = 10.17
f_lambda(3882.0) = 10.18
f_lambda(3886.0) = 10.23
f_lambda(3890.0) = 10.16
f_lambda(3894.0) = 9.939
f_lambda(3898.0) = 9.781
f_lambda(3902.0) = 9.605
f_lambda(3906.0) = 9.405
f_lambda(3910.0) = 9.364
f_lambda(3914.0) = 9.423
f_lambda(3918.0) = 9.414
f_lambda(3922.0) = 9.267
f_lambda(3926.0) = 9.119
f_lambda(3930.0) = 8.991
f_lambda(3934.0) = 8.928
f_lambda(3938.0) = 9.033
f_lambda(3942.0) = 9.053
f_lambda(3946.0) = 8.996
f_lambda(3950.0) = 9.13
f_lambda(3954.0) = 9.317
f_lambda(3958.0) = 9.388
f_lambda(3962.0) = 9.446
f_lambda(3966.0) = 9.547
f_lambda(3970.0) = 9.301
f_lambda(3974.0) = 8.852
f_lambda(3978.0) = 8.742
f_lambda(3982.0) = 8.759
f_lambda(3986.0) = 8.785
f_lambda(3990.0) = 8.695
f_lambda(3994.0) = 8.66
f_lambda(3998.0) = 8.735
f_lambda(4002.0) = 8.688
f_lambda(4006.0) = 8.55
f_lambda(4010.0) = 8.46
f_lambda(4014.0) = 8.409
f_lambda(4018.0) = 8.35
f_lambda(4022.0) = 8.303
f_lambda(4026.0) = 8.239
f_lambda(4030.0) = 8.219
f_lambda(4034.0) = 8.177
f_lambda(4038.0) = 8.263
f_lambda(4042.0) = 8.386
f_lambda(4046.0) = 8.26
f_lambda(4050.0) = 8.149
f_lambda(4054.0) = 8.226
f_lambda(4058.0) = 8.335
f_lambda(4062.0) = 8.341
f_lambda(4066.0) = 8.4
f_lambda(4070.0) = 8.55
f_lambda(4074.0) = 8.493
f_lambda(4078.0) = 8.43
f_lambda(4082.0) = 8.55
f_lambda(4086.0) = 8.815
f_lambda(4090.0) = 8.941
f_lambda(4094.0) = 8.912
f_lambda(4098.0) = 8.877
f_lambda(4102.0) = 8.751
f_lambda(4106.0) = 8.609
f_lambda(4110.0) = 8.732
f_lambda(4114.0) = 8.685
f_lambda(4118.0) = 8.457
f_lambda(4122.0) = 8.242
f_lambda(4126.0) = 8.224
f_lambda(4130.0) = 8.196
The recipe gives -0.63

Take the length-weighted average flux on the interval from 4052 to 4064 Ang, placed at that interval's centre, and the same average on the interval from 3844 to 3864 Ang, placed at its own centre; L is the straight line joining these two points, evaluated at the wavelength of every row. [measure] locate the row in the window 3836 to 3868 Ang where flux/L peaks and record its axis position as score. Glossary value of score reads 3866.0 Ang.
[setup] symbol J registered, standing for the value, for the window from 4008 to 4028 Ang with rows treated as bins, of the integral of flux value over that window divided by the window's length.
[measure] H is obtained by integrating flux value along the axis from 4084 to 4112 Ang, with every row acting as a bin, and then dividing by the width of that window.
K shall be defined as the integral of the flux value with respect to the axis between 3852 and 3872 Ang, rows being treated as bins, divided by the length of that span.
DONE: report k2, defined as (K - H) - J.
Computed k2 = -6.3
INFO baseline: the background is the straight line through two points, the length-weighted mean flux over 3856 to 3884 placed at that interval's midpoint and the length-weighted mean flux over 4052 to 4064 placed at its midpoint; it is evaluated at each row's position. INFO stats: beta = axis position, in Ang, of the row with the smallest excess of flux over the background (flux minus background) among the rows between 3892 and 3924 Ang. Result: 3906.0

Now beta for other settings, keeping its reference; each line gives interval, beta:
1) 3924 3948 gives 3934.0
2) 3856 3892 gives 3858.0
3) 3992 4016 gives 3994.0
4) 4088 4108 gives 4106.0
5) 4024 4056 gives 4026.0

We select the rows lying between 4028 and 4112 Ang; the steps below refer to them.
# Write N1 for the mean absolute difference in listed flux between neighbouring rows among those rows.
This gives 0.10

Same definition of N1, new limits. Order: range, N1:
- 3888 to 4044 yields 0.10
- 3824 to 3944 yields 0.15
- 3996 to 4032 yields 0.06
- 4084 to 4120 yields 0.11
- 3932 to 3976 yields 0.14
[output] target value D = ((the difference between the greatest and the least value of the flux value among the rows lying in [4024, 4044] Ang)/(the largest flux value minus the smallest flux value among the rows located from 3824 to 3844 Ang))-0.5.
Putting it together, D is 1.3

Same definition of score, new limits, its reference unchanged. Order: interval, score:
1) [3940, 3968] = 3966.0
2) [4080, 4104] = 4098.0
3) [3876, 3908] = 3886.0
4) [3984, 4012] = 3998.0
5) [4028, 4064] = 4062.0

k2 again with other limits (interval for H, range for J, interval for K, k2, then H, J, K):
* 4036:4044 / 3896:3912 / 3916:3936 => -8.7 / 8.3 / 9.5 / 9.1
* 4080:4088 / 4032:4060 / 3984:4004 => -8.2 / 8.7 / 8.3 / 8.7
